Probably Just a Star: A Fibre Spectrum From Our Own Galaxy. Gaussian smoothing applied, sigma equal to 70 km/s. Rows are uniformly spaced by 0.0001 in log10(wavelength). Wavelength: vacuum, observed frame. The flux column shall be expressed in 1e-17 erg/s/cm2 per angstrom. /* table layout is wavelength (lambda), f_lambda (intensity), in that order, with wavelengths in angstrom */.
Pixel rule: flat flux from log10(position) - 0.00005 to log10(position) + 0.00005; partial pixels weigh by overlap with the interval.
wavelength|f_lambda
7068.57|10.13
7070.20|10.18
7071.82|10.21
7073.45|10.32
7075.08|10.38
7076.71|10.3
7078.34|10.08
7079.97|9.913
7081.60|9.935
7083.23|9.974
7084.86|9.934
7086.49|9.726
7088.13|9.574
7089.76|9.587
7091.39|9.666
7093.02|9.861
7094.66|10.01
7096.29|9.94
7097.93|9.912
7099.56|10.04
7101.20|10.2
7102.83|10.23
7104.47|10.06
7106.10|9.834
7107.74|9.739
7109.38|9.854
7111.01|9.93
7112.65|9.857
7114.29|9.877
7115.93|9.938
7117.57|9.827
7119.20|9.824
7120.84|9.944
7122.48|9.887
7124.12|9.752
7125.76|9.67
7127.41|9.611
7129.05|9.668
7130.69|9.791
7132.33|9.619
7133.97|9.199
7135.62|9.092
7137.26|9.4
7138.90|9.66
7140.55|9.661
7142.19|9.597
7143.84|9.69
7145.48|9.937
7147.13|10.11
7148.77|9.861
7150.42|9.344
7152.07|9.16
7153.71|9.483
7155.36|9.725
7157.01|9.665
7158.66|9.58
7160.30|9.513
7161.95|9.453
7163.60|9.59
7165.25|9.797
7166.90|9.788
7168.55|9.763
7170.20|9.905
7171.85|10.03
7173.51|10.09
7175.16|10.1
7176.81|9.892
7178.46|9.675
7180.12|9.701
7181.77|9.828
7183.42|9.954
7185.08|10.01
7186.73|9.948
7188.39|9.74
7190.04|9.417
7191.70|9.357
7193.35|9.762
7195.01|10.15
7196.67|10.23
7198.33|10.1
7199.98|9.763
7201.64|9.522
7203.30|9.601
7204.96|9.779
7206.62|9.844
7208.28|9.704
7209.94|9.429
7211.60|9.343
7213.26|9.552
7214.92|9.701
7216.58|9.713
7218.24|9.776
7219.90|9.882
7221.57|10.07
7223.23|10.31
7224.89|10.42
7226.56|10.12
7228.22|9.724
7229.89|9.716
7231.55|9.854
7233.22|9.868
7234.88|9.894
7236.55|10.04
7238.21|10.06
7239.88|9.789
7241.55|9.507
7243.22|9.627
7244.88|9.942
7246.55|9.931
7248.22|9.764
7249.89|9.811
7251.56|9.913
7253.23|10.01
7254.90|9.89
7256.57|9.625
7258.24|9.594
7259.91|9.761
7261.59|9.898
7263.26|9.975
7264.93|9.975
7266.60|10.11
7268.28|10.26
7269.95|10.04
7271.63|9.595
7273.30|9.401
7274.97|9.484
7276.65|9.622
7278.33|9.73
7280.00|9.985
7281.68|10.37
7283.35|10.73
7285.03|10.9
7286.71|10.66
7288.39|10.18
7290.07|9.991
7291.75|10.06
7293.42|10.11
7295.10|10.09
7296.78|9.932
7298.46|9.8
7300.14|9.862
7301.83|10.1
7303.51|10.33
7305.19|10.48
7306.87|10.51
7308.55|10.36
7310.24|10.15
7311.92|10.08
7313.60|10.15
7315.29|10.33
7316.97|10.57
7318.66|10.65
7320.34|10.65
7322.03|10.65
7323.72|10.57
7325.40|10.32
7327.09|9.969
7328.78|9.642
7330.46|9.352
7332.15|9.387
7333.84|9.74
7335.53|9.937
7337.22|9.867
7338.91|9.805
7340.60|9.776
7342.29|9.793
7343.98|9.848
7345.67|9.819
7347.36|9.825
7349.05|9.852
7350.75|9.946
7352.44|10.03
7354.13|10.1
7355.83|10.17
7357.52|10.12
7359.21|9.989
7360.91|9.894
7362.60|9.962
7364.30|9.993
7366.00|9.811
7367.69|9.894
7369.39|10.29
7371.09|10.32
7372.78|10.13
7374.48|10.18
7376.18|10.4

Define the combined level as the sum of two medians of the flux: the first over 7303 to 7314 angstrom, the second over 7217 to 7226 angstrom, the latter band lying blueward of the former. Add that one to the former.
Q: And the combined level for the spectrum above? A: 20.4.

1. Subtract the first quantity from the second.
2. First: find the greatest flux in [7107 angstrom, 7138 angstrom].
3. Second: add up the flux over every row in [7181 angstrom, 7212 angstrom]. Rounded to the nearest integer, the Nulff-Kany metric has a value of 176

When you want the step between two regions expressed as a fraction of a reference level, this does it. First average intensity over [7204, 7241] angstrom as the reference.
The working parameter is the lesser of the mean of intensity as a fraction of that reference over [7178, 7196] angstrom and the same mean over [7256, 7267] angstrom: 0.99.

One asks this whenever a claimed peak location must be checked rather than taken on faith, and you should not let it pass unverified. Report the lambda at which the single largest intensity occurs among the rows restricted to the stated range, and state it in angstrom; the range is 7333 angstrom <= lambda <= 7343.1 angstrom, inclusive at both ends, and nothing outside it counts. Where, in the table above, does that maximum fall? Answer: 7335.53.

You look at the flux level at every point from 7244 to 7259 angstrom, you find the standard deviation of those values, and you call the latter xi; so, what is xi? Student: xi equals 0.14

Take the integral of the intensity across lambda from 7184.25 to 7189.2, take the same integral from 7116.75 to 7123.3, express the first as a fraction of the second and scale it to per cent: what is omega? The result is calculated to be 76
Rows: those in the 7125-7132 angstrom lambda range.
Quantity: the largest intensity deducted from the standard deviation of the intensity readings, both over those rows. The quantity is -9.7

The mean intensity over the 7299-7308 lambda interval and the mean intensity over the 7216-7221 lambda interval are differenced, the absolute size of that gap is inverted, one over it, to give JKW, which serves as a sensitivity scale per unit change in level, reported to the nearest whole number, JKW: 2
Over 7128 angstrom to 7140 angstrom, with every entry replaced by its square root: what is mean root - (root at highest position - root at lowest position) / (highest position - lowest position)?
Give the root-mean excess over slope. 3.08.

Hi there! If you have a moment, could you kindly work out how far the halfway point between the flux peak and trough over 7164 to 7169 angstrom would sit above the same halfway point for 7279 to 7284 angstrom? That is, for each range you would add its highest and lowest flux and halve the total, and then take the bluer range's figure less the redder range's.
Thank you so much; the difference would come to -0.58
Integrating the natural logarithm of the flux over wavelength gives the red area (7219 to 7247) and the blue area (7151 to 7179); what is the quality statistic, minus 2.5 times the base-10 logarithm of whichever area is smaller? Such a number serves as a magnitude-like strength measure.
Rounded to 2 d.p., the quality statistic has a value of -4.51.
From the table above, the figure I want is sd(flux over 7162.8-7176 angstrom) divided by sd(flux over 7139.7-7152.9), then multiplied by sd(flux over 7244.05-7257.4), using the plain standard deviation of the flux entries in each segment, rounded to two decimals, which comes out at 0.07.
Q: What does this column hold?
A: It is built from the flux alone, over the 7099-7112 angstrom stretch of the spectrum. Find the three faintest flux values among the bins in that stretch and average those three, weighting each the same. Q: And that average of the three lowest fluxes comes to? 9.8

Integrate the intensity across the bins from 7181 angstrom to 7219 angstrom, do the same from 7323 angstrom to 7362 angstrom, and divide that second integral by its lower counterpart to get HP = 1.04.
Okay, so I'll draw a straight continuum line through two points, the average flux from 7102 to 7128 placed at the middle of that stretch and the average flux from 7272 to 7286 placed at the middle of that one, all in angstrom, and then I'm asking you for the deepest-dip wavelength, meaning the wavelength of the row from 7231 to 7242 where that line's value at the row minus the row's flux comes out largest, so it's 7241.55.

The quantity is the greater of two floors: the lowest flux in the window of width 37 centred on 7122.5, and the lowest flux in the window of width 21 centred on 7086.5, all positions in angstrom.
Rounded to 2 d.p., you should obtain 9.57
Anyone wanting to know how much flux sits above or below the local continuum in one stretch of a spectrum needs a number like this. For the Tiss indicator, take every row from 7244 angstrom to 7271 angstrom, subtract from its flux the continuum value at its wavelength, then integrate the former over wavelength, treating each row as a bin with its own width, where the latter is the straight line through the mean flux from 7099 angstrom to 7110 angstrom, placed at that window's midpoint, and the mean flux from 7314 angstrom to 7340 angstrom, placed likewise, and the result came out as -4.2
